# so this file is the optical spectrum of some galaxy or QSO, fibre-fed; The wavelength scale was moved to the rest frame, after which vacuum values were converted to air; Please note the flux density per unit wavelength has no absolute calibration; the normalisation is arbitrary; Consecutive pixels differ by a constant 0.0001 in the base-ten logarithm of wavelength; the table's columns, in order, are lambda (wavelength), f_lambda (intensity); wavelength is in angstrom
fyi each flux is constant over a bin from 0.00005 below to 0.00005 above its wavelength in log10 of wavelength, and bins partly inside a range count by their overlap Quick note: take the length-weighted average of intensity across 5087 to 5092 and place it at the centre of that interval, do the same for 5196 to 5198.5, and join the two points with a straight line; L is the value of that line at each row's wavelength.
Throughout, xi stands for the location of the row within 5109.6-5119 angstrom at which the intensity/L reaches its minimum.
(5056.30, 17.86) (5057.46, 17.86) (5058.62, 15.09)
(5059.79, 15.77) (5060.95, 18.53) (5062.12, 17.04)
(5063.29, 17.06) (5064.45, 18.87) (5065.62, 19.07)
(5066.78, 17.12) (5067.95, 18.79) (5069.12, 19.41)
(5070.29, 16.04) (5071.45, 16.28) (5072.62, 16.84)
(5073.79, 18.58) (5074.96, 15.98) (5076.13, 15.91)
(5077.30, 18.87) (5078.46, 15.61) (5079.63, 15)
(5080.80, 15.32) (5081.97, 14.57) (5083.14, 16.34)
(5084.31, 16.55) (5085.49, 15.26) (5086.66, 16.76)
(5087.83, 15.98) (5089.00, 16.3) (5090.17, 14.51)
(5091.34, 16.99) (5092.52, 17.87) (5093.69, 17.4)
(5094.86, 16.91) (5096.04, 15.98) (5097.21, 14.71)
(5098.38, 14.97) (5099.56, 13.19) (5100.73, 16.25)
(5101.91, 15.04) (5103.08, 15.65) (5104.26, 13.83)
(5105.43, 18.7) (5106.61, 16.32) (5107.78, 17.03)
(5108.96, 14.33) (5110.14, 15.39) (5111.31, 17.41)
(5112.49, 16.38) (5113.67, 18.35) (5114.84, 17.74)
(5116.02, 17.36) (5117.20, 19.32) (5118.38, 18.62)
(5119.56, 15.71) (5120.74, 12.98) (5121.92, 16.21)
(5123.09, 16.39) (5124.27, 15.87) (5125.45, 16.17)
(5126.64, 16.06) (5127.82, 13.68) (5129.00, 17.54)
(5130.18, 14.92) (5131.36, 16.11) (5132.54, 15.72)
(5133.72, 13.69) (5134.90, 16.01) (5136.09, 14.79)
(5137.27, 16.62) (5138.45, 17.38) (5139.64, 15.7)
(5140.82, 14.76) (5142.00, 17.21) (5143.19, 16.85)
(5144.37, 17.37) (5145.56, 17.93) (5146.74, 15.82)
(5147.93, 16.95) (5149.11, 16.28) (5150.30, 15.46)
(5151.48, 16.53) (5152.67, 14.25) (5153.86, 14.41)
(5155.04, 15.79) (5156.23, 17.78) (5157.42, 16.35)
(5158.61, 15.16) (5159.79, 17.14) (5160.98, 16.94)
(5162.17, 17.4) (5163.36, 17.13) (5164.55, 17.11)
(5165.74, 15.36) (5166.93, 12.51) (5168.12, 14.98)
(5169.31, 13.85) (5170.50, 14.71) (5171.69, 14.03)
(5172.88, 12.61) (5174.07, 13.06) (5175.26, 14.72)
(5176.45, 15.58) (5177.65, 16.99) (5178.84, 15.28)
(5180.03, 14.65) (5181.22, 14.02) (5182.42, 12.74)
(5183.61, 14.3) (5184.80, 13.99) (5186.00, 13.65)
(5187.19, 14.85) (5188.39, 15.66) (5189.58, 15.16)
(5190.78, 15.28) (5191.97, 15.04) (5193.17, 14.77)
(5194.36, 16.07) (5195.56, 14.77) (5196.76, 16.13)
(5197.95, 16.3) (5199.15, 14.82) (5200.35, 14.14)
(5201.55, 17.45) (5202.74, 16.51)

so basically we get 5110.14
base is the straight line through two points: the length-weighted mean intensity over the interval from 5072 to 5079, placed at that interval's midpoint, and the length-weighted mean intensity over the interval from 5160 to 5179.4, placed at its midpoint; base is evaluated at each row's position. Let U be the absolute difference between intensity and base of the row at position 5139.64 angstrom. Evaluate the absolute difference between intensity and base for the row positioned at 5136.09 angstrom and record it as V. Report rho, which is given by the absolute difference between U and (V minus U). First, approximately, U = 0.0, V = 1.0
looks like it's 0.9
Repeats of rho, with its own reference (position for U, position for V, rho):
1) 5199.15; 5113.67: 1.7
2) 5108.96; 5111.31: 2.9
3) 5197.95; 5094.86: 3.0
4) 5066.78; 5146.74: 0.2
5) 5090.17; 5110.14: 3.4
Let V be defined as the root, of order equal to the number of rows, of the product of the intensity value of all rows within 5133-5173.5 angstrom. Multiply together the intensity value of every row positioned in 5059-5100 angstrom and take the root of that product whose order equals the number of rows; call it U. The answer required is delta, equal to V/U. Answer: 0.95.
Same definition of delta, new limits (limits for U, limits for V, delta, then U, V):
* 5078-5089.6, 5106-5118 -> 1.07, 15.8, 16.9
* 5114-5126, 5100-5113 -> 0.97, 16.5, 16.0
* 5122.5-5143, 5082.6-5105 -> 1.00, 15.8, 15.8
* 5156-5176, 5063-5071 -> 1.18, 15.2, 18.0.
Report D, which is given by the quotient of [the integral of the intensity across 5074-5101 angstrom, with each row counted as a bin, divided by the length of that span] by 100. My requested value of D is 0.160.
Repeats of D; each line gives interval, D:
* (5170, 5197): 0.147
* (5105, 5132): 0.164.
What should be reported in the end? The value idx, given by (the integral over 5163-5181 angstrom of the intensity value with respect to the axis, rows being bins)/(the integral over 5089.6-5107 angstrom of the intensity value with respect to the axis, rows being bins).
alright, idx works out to 0.96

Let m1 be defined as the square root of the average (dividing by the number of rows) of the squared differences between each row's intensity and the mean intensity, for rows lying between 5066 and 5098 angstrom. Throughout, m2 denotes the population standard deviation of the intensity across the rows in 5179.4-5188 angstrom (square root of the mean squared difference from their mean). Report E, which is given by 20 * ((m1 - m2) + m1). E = 39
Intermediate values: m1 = 1.30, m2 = 0.65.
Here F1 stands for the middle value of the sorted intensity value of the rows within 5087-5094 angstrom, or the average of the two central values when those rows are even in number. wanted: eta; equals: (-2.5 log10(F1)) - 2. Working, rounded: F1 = 16.6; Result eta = -5.05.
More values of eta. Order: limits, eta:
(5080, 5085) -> -5.00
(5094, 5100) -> -4.94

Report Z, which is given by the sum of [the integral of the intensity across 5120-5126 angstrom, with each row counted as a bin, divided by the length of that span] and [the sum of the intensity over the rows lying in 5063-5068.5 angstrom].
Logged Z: 106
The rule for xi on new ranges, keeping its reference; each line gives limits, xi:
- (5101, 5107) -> 5104.26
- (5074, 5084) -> 5081.97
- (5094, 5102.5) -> 5099.56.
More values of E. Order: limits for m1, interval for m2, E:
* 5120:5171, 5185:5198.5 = 38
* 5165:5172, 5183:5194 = 25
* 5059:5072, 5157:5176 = 18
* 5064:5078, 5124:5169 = 29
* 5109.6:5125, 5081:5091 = 47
